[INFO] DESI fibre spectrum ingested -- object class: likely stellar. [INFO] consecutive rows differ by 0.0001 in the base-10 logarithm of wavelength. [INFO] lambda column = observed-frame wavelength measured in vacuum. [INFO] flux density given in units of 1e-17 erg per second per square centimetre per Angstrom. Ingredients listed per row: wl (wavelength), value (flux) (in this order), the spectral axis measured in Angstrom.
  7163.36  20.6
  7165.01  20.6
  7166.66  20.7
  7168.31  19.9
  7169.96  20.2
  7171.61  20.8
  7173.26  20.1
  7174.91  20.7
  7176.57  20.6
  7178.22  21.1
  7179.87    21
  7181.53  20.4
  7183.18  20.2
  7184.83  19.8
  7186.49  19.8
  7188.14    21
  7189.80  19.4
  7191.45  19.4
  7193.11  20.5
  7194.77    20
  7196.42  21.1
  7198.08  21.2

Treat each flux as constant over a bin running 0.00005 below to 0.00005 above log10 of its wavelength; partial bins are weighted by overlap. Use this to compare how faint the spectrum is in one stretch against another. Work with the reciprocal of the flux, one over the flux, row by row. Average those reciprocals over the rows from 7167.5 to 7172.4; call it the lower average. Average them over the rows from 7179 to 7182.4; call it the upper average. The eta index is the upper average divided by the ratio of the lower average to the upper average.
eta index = 0.0474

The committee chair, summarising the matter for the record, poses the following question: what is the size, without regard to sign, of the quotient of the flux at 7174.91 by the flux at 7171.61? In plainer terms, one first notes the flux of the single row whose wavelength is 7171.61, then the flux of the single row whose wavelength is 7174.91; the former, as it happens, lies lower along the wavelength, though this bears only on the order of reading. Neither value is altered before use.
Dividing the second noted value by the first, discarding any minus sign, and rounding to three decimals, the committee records 0.995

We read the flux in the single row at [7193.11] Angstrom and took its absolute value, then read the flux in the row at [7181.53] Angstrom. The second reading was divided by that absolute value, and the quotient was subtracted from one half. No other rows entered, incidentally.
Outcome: -0.495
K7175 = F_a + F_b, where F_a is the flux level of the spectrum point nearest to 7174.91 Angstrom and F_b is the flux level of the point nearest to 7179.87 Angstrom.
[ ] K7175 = 41.7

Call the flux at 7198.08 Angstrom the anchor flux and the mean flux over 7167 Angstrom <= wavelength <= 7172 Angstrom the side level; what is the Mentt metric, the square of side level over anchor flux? 0.92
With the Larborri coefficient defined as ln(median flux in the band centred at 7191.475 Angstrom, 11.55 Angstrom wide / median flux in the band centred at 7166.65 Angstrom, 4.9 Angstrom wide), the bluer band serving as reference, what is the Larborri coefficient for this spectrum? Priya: -0.030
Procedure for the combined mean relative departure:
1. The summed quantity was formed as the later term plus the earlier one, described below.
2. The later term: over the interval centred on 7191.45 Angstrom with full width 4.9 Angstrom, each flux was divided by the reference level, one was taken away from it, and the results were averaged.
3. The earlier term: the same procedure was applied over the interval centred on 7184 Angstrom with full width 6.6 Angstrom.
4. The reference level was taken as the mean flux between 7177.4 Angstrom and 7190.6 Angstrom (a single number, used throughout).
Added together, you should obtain -0.042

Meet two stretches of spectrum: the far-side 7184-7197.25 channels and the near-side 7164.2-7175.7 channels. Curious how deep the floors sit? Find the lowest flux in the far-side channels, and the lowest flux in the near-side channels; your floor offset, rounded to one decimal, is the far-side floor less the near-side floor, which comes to -0.5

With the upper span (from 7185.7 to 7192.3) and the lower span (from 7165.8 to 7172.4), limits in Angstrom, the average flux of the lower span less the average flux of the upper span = 0.50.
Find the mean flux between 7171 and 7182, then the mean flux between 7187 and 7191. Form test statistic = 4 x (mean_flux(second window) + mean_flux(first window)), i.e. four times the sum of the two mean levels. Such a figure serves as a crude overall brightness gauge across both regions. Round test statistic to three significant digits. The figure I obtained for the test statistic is 163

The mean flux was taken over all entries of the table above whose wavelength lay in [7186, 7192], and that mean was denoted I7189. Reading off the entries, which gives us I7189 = 19.9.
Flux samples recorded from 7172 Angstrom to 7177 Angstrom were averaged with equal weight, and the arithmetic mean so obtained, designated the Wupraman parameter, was 20.5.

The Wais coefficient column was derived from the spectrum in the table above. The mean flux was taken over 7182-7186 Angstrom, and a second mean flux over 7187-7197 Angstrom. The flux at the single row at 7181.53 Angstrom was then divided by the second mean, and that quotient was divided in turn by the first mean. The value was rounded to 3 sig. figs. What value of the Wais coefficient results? 0.0504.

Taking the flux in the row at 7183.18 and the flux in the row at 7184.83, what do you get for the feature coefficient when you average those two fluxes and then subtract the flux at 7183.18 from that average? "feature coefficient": -0.20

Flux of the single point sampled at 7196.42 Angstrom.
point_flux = 21.1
